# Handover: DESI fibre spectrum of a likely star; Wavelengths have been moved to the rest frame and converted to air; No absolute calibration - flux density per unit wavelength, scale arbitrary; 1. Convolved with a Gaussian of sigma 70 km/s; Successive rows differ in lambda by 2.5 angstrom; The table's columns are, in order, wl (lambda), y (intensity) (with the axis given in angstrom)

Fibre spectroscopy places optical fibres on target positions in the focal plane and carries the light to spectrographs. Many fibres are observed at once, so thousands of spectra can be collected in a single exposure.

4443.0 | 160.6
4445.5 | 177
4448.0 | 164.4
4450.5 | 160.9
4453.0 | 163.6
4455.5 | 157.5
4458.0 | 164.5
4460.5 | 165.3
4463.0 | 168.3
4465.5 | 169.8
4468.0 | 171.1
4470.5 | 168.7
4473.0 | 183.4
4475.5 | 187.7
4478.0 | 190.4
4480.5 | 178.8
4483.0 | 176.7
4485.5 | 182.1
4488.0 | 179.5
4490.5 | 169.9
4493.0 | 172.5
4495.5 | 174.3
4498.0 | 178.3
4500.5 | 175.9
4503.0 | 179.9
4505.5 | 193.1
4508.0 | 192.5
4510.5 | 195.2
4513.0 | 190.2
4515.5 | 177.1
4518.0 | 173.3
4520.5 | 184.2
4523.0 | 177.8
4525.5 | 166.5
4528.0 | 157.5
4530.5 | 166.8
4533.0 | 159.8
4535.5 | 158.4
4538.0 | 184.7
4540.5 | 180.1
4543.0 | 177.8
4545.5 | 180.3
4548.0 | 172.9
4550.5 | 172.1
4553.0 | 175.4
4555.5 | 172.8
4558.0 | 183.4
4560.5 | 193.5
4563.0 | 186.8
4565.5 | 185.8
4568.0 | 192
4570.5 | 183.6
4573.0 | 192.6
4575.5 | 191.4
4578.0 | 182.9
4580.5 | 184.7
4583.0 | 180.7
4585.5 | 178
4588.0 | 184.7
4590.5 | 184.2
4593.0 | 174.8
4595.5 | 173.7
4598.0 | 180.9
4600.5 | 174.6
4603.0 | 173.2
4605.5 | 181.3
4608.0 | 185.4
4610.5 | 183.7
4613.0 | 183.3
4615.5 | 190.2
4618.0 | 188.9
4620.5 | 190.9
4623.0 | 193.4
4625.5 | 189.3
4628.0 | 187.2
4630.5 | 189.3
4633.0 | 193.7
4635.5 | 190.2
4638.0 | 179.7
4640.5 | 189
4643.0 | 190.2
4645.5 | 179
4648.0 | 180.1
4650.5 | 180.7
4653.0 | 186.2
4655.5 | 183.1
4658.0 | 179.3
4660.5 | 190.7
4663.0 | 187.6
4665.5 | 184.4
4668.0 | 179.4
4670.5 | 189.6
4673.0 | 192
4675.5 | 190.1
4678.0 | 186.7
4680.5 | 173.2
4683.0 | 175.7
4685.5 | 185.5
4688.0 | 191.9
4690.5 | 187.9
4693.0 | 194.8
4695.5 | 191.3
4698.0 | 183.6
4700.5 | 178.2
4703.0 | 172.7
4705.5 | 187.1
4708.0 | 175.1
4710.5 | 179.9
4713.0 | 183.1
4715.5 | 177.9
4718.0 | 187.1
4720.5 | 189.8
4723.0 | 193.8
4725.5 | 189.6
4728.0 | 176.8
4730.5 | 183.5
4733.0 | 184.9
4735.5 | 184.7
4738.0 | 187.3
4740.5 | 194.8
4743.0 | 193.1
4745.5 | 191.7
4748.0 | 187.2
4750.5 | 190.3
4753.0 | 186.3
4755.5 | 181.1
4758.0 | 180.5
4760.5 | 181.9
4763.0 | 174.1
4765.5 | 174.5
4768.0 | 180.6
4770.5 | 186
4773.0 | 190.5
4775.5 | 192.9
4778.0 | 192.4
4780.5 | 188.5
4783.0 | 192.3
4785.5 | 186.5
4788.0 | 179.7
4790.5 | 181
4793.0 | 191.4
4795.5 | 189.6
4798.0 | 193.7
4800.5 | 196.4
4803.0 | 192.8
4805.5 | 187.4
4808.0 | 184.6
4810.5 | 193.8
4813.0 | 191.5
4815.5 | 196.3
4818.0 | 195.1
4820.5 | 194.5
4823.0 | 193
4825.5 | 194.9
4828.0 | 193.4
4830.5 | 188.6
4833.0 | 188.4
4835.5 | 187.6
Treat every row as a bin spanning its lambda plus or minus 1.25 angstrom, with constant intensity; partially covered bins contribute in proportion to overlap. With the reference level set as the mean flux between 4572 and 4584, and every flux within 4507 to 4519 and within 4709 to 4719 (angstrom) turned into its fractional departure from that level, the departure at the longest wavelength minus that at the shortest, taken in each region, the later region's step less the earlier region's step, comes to 0.14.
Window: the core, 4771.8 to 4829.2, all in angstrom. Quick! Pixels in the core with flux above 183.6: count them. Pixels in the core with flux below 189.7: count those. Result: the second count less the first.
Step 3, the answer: -14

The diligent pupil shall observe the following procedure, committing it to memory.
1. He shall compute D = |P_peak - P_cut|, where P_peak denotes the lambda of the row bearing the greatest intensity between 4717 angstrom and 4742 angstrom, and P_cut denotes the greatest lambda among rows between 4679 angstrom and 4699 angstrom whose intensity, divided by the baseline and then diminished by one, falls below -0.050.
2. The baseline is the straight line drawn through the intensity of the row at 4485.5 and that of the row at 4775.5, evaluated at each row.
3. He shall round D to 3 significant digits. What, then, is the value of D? 57.5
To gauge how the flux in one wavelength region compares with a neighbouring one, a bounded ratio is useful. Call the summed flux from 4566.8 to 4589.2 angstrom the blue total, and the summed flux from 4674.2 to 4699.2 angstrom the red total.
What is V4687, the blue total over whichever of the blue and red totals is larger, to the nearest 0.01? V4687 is 0.90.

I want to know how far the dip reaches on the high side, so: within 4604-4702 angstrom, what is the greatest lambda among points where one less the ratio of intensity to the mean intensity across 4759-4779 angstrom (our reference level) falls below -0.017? 4695.5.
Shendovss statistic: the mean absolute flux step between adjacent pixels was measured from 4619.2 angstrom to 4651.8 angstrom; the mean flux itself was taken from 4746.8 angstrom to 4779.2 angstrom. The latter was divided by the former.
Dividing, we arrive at 42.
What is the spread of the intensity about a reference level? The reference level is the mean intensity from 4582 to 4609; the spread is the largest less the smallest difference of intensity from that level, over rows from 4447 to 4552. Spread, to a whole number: 38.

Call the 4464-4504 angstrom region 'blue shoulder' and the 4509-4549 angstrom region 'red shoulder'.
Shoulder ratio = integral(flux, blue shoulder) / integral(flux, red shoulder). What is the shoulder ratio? 1.01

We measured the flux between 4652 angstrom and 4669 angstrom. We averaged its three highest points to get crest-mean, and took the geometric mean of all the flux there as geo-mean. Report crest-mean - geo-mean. 3.8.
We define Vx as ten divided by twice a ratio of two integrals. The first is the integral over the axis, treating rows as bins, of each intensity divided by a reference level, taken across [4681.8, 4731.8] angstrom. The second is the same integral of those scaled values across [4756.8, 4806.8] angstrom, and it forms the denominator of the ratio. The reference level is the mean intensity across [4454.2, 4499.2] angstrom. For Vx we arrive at 5.06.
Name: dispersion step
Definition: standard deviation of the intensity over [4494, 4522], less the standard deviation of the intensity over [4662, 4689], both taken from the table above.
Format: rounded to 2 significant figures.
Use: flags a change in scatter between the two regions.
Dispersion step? 1.8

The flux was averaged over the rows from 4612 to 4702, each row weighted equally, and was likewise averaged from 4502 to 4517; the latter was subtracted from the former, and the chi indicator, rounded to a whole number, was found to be -2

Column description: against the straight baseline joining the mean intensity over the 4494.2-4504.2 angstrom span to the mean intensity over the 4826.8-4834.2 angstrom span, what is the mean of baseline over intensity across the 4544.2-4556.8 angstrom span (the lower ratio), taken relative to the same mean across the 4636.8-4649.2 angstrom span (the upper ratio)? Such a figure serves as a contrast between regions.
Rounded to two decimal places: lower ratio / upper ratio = 1.03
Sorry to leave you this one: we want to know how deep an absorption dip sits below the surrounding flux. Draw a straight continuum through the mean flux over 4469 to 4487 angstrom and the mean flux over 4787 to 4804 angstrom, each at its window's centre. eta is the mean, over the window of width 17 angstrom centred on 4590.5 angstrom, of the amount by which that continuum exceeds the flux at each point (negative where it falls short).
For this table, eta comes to 4.4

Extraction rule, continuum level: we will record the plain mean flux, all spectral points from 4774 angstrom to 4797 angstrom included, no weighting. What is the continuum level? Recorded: 188.3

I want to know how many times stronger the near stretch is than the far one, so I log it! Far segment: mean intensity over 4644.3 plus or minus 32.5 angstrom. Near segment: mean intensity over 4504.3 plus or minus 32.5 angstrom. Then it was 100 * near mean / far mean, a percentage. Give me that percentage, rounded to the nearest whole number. 95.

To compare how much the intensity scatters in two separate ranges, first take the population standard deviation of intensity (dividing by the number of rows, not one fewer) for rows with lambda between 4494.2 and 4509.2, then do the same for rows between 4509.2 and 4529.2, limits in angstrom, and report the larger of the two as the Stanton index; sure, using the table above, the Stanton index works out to 11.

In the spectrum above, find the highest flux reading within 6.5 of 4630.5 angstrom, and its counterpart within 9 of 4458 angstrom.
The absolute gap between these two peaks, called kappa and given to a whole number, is 24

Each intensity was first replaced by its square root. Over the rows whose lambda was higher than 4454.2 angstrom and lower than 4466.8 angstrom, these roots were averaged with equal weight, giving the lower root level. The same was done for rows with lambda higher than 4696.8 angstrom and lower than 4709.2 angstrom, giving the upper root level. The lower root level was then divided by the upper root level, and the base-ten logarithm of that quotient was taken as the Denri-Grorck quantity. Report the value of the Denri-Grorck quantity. -0.018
